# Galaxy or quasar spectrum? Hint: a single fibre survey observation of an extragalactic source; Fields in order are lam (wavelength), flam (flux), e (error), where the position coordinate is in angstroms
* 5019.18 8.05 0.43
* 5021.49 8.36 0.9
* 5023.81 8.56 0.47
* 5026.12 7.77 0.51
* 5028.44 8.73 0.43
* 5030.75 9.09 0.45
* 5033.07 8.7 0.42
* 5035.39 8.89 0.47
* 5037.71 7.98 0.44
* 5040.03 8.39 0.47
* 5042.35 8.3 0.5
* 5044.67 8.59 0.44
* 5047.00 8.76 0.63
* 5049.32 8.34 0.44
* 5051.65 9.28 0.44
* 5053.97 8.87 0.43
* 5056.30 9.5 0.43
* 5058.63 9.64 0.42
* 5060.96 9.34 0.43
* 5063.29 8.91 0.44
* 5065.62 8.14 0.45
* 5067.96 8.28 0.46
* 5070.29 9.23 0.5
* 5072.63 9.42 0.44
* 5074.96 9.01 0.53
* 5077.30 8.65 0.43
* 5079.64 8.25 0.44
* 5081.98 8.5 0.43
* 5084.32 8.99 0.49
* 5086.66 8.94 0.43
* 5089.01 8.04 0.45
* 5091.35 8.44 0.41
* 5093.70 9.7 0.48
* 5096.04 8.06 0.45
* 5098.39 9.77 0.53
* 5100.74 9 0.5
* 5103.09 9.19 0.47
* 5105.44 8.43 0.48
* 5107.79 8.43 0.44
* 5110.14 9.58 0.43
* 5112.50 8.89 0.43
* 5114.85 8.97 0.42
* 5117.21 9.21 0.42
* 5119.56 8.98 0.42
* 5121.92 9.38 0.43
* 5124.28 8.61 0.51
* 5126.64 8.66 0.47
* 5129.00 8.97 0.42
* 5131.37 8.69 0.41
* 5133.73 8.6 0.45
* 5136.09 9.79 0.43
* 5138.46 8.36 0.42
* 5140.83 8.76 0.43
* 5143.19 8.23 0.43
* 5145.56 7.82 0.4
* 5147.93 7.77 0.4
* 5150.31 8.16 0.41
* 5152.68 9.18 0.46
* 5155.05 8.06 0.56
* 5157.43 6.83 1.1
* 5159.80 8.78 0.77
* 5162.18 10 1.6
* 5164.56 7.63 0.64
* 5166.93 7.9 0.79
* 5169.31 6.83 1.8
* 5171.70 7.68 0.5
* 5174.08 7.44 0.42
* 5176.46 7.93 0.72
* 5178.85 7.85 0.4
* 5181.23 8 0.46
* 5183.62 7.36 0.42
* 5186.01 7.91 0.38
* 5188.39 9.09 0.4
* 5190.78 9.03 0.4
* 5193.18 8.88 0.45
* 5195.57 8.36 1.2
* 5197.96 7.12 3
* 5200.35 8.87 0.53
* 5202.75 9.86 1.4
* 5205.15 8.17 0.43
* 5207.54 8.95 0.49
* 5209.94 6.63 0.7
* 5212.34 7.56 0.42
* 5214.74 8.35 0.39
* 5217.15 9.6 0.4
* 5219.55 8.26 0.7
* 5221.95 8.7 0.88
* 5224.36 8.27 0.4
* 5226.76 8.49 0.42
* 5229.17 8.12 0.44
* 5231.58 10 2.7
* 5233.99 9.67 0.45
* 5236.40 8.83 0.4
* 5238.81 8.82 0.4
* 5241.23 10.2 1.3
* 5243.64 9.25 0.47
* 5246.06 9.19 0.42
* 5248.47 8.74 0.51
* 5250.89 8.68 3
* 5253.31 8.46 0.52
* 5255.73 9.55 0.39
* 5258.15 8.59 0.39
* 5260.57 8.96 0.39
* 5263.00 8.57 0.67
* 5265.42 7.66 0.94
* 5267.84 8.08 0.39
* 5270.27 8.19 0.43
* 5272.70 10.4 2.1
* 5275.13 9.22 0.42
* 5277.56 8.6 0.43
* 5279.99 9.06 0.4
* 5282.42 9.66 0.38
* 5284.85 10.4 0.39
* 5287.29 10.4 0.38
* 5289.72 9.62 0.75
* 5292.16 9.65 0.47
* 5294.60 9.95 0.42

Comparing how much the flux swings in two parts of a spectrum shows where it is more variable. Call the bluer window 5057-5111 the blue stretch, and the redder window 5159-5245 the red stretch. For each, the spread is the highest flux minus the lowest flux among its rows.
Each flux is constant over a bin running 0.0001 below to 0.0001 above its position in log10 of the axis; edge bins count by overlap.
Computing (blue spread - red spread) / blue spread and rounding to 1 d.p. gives -1.1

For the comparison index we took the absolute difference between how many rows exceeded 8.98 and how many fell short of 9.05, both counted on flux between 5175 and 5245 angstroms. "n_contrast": 14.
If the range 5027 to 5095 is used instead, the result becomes 11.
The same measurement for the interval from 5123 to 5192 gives 20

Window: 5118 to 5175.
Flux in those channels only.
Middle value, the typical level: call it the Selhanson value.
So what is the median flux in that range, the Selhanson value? 8.5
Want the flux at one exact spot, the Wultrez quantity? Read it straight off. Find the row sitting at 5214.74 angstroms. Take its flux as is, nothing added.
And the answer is 8.35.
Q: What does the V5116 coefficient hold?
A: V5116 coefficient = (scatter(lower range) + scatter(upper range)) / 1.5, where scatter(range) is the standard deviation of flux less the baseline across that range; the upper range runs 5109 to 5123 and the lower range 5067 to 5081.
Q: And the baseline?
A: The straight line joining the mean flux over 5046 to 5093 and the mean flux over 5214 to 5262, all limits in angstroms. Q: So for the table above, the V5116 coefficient 0.5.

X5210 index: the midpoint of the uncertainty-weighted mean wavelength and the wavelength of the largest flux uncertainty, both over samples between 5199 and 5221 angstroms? 5205.8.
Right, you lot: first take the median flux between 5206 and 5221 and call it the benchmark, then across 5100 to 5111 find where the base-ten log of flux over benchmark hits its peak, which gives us 5110.14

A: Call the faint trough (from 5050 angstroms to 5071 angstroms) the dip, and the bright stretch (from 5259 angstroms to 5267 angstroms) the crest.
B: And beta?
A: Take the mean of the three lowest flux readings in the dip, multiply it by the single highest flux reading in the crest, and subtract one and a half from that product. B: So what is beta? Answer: 74.0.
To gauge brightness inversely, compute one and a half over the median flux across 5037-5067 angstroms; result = 0.171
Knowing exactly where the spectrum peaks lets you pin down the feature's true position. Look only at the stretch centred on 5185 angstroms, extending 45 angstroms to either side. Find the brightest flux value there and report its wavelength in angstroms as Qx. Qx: 5162.18 angstroms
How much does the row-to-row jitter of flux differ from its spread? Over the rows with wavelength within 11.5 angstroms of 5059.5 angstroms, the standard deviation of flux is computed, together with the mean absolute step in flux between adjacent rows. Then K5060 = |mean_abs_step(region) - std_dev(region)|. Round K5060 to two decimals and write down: 0.01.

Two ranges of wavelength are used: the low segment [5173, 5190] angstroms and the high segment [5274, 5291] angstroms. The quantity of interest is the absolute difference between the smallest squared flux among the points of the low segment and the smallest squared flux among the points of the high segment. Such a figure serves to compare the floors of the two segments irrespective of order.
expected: 19.8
